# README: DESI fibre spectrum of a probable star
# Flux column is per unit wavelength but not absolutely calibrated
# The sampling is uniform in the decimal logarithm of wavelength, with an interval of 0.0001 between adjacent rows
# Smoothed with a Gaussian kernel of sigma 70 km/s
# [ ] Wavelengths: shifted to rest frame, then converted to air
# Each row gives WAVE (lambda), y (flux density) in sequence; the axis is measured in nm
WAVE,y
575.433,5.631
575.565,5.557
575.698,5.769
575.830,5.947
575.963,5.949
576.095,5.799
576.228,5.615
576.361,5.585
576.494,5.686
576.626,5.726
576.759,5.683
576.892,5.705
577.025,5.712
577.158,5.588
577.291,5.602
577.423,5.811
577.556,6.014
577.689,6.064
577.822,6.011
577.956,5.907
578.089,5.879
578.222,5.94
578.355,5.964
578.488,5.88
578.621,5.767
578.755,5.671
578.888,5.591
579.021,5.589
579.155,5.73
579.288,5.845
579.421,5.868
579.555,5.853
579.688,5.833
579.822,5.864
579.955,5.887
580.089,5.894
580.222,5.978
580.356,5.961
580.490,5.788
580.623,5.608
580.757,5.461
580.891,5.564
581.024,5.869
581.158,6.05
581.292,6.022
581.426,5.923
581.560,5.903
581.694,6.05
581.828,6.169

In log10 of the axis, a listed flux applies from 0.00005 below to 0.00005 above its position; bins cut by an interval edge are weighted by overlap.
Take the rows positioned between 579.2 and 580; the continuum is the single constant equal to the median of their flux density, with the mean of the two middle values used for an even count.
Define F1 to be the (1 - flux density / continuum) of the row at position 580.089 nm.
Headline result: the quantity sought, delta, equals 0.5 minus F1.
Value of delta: 0.506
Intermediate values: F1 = -0.006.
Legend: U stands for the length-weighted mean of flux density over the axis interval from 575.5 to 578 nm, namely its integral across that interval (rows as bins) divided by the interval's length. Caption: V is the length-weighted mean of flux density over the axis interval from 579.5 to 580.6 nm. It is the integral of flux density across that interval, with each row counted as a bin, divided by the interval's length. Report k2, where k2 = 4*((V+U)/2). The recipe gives 23.3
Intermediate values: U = 5.77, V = 5.87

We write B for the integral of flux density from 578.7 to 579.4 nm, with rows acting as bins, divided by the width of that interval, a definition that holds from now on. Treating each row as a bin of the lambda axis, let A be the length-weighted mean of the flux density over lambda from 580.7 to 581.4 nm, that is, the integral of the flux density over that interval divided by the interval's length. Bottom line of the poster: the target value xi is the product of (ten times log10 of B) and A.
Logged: 43.9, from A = 5.81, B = 5.70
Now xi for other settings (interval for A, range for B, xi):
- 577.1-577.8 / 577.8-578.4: 45.1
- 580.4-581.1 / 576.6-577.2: 42.8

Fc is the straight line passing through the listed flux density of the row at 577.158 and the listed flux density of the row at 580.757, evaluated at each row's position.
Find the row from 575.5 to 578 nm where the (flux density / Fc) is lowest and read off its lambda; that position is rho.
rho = 575.565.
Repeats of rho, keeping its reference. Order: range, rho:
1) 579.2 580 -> 579.288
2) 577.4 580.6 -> 578.888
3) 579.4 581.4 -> 580.757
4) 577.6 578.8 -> 578.755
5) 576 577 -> 576.361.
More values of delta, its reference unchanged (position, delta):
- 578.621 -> 0.484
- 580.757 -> 0.432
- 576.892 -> 0.474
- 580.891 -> 0.450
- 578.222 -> 0.514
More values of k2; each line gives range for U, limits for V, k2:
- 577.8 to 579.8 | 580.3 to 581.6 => 23.3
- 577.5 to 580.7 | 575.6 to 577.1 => 23.2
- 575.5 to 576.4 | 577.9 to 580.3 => 23.2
